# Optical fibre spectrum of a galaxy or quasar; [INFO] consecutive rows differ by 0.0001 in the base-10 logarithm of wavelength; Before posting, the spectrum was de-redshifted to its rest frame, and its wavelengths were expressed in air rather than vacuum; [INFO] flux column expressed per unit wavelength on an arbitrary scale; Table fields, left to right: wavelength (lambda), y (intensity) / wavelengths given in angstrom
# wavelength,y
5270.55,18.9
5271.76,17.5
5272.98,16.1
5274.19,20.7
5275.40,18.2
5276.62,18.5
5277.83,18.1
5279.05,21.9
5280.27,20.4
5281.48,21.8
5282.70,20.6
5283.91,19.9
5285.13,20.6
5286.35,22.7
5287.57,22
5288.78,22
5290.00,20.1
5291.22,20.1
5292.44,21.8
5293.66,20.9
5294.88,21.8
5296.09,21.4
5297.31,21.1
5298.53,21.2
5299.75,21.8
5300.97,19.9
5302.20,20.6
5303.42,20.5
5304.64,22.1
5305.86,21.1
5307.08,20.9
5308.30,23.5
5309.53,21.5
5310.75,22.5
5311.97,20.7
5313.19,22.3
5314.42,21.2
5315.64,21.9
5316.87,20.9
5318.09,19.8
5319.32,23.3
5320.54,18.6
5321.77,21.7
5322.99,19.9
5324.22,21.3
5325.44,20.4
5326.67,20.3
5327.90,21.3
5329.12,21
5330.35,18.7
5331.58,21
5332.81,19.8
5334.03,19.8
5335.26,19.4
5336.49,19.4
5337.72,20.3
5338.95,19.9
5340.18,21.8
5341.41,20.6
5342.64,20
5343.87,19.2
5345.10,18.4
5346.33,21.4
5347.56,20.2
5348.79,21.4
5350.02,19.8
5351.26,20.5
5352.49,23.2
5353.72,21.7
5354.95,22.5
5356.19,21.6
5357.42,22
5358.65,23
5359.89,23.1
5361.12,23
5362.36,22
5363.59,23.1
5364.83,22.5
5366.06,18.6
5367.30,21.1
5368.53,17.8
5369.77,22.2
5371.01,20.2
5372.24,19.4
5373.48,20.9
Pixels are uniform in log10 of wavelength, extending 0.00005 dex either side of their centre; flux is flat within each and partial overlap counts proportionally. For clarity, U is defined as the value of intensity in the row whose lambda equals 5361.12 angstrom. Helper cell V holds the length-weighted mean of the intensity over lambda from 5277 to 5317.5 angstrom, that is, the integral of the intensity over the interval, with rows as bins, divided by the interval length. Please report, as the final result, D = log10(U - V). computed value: 0.26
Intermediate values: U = 23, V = 21.2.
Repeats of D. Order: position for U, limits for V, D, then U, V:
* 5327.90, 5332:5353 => 0.00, 21.3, 20.3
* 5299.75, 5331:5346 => 0.26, 21.8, 20.0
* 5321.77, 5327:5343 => 0.17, 21.7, 20.2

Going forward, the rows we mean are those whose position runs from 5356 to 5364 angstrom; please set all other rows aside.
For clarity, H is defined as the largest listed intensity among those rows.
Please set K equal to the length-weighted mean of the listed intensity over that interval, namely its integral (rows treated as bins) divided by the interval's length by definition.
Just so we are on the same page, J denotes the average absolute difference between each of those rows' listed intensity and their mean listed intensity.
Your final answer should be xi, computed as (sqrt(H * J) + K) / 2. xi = 13.1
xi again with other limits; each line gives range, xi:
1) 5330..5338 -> 11.5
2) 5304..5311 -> 13.1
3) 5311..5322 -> 13.0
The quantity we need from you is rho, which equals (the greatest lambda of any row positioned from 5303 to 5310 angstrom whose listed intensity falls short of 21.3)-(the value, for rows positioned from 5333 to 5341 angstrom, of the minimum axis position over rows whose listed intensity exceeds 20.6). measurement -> -33.1 angstrom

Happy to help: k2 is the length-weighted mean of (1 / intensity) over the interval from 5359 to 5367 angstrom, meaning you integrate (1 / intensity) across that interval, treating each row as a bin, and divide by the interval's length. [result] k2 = 0.0456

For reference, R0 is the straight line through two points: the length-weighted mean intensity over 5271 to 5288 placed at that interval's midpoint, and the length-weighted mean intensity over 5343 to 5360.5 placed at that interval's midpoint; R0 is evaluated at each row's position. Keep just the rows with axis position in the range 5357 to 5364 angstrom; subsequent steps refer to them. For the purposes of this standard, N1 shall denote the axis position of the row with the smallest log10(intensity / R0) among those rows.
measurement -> 5362.36 angstrom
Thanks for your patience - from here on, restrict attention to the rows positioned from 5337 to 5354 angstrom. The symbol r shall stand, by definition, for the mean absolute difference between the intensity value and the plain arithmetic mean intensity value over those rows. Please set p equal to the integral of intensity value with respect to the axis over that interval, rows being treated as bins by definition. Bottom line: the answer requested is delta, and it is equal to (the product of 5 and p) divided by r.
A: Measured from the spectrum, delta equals 1883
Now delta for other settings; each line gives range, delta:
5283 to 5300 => 2631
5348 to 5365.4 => 2359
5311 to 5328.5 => 2075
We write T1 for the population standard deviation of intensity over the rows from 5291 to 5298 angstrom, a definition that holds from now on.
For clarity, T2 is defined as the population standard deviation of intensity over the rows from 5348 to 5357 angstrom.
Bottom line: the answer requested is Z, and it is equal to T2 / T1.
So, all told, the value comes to 1.8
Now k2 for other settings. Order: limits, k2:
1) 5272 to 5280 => 0.0533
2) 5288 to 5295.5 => 0.0474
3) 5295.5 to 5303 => 0.0476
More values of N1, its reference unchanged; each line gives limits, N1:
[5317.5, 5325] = 5320.54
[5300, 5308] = 5300.97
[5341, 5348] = 5345.10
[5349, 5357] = 5350.02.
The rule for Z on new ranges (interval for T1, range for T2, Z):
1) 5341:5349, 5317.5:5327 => 1.3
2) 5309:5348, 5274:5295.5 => 1.2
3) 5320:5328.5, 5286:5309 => 0.9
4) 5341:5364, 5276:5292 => 0.9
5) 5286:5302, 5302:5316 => 1.1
